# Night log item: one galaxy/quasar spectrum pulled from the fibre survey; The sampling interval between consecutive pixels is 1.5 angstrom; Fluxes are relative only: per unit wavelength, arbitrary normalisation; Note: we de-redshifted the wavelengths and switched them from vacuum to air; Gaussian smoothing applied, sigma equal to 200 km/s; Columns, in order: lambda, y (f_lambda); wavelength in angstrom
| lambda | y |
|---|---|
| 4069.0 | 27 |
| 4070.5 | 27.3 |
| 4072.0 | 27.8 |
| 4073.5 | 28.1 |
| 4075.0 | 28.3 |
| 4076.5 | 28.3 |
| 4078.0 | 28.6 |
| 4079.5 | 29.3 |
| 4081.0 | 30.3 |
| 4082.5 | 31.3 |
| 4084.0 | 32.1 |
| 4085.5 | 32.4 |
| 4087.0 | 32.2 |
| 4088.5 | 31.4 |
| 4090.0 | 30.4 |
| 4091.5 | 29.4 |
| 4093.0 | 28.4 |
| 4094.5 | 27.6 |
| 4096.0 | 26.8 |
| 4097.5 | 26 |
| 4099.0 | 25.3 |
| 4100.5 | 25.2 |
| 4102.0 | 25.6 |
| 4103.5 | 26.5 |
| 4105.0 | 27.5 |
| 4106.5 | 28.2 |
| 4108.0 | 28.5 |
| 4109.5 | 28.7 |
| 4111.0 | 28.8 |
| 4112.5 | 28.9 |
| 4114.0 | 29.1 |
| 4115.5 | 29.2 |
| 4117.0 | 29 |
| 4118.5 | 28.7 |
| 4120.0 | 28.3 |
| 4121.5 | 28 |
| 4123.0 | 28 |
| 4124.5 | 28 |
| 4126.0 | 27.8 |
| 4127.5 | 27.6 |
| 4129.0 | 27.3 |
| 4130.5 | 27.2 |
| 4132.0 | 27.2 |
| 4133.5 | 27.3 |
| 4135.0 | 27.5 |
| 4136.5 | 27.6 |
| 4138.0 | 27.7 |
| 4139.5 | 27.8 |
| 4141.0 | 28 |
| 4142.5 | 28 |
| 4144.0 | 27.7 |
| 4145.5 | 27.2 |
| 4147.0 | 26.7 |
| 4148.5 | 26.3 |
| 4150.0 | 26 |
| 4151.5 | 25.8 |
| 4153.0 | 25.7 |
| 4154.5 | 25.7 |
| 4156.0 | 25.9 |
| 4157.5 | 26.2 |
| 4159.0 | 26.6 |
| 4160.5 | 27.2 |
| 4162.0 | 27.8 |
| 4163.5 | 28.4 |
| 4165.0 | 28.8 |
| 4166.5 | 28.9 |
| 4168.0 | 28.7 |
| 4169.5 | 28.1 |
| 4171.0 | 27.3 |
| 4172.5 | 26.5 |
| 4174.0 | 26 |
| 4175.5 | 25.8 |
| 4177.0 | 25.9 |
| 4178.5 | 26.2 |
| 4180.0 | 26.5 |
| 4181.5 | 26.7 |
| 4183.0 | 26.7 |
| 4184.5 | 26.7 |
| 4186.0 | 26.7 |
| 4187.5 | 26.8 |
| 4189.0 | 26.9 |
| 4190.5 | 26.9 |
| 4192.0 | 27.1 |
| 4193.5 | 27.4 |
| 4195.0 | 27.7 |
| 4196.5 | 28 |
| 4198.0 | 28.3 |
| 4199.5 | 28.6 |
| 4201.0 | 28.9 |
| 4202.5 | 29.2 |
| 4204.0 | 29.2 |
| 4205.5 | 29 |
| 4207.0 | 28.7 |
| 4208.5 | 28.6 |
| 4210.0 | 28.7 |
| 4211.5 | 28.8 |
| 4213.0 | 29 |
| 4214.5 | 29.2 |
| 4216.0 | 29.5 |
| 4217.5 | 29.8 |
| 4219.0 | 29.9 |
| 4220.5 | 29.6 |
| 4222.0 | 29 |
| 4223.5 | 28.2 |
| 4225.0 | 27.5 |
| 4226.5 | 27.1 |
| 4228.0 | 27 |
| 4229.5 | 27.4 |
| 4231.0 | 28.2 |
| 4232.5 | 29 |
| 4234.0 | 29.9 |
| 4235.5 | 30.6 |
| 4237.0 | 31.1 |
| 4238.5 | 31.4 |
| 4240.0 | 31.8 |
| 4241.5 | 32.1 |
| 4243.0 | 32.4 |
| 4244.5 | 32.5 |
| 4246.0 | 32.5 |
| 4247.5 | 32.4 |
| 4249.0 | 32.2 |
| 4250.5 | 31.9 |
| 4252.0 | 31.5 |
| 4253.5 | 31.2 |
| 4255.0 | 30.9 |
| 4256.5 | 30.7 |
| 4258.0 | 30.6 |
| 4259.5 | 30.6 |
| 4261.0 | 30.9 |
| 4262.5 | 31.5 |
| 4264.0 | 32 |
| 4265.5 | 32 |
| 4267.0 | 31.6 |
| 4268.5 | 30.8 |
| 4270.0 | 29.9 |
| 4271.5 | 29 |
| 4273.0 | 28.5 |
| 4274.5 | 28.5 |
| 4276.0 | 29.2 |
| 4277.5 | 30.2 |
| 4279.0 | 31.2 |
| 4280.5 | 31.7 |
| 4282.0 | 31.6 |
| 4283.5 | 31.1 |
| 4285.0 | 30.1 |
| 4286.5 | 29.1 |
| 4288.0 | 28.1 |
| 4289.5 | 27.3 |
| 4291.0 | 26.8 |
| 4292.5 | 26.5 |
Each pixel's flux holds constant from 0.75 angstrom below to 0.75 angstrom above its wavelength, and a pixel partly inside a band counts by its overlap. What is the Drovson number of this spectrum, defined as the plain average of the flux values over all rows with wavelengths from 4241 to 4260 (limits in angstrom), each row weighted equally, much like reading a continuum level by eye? 31.7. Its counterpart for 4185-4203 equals 27.7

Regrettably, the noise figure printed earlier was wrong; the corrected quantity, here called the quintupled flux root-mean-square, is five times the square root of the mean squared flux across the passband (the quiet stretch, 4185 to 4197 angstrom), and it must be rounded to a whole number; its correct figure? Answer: 136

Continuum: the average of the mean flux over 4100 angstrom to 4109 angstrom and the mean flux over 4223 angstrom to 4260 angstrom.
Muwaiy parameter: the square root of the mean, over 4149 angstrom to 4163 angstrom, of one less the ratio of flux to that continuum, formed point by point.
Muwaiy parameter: 0.29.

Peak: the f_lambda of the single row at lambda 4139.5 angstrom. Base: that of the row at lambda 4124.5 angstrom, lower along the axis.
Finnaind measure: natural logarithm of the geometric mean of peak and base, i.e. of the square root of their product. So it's 3.33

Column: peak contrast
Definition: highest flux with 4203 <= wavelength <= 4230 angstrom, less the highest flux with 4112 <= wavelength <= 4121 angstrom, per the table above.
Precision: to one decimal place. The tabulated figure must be 0.7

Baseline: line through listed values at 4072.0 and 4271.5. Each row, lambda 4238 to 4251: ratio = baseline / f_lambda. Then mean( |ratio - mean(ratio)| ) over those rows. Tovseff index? 0.0080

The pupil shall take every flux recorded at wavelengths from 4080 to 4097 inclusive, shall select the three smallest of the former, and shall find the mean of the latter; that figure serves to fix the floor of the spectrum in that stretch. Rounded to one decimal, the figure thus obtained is 27.6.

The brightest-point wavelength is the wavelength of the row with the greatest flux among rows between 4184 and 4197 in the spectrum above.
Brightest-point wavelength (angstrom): 4196.5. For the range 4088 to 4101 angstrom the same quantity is 4088.5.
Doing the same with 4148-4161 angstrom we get 4160.5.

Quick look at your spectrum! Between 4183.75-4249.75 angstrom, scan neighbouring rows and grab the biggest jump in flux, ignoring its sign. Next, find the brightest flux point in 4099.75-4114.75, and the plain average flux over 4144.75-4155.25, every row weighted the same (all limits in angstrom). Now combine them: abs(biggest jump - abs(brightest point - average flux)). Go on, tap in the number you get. 2.0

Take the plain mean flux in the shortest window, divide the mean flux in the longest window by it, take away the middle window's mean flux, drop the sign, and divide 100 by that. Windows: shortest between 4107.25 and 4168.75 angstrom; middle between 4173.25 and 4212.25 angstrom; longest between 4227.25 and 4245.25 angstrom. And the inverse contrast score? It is 3.78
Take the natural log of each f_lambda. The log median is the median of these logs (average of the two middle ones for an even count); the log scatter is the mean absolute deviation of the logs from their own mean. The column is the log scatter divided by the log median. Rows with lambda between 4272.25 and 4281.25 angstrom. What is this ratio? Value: 0.0113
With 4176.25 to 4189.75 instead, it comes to 0.0028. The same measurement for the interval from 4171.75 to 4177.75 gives 0.0026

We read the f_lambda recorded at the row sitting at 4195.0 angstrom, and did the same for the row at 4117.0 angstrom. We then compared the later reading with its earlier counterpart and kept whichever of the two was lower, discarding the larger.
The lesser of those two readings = 27.7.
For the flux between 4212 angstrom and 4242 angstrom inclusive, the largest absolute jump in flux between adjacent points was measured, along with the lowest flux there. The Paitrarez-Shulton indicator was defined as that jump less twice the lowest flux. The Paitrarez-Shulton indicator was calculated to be -53.1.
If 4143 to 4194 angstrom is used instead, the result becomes -50.6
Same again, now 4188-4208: -53.5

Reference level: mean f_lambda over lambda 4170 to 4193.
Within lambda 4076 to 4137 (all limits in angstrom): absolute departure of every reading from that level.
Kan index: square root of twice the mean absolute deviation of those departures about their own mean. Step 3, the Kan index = 1.5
